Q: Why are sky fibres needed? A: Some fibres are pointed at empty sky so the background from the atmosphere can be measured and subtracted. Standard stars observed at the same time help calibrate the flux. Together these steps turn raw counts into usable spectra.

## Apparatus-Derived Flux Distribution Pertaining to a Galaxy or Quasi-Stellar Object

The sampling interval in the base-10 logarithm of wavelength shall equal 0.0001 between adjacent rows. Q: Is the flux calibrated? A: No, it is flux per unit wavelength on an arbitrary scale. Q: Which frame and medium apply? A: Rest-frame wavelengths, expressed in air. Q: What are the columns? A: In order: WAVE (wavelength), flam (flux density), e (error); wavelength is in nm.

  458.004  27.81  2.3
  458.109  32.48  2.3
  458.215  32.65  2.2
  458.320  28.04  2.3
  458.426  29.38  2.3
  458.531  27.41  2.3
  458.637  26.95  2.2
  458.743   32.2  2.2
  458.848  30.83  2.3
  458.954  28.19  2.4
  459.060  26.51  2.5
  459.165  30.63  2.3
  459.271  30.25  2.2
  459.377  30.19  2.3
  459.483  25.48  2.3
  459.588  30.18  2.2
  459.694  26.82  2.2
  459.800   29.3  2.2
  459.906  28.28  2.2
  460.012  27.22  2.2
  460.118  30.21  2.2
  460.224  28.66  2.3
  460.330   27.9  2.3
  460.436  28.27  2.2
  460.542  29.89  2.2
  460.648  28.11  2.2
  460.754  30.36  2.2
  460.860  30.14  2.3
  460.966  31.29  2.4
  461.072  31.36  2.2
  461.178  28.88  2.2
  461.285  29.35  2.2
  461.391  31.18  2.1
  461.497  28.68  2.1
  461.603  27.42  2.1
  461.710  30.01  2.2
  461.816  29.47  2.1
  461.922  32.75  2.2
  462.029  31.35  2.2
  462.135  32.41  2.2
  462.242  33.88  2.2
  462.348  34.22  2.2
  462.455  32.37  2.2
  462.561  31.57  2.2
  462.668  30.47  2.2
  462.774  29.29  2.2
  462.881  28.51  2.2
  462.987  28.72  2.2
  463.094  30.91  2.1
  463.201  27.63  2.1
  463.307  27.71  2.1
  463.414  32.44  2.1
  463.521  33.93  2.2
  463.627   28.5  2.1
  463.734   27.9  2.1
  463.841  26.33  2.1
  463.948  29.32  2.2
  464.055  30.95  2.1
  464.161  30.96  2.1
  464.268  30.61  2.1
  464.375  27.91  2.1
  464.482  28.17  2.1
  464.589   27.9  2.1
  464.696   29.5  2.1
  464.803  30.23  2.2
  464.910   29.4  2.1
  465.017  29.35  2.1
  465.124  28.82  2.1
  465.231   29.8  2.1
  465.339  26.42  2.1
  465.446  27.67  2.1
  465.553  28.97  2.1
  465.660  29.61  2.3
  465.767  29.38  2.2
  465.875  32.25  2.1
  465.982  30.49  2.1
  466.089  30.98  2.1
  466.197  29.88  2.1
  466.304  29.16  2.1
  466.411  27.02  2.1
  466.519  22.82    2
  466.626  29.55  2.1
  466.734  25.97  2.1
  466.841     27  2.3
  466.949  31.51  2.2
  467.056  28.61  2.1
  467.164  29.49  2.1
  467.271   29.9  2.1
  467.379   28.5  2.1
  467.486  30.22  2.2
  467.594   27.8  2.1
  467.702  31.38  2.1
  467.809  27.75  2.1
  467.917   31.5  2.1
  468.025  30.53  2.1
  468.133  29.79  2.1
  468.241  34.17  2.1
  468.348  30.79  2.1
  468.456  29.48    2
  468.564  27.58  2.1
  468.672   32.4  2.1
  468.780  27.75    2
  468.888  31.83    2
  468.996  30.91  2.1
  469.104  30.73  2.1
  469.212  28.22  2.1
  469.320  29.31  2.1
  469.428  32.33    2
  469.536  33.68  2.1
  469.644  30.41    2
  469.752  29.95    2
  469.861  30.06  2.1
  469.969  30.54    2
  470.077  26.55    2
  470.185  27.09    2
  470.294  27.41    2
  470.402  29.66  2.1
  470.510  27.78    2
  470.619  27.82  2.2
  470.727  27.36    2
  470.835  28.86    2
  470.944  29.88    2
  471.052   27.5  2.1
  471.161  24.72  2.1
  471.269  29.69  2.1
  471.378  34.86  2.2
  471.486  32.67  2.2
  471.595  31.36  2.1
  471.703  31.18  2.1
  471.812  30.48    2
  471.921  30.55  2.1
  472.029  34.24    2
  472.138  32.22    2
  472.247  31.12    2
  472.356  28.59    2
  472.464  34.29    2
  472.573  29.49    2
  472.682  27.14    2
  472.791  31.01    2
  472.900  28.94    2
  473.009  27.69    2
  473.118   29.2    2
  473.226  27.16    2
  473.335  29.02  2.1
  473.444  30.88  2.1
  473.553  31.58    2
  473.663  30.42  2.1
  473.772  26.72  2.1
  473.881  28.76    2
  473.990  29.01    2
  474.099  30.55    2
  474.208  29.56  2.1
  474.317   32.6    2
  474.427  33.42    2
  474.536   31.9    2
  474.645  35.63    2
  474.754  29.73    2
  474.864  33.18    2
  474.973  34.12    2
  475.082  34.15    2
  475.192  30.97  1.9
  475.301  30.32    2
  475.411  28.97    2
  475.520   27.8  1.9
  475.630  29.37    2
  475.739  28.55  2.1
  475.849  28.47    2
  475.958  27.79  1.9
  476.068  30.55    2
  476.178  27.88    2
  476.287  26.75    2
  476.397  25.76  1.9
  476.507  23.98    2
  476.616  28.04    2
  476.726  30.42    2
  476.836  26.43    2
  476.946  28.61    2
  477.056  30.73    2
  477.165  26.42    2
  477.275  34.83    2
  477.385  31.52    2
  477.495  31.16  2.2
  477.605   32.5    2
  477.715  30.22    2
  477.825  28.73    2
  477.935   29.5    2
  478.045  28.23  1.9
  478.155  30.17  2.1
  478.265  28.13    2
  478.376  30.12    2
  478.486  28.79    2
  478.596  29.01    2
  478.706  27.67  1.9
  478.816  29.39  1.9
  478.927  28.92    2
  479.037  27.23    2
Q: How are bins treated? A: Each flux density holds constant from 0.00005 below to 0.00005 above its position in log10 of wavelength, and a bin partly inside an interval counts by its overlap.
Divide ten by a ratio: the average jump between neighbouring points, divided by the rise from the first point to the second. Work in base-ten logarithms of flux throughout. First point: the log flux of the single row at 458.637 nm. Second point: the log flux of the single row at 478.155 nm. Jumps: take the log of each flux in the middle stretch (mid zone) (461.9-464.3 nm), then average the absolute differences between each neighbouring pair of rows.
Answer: 22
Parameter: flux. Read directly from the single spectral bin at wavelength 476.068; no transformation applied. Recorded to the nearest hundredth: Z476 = 30.55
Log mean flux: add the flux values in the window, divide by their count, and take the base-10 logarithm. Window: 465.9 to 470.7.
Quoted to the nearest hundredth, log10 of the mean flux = 1.47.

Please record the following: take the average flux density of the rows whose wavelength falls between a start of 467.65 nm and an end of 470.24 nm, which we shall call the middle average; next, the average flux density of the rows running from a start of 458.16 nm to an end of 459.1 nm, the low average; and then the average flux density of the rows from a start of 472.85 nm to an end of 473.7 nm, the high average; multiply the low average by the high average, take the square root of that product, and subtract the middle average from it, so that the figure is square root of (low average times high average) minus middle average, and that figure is -0.95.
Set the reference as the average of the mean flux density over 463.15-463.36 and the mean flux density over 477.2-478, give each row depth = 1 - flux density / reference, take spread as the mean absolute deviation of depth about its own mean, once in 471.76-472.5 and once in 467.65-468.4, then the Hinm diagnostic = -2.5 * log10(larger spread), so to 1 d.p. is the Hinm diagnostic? 3.1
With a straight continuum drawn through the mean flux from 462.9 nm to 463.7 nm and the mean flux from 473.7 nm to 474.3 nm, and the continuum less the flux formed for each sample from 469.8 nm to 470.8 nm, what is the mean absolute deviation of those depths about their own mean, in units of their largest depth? 0.4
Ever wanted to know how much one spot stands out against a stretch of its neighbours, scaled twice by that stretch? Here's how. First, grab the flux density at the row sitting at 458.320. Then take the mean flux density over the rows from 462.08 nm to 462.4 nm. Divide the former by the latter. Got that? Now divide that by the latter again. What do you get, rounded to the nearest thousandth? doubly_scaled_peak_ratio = 0.025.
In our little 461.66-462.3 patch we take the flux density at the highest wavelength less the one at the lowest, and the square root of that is 2.0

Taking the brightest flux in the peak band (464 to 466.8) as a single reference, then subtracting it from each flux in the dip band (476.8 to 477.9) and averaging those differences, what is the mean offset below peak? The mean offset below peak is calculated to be -2.1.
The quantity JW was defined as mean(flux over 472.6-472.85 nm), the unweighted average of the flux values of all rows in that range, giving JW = 29.1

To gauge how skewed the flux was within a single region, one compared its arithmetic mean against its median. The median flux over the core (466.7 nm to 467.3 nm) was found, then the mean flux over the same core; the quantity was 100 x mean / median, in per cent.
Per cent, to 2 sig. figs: 99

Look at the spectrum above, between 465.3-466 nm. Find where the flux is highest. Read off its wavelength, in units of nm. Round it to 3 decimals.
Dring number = 465.875 nm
